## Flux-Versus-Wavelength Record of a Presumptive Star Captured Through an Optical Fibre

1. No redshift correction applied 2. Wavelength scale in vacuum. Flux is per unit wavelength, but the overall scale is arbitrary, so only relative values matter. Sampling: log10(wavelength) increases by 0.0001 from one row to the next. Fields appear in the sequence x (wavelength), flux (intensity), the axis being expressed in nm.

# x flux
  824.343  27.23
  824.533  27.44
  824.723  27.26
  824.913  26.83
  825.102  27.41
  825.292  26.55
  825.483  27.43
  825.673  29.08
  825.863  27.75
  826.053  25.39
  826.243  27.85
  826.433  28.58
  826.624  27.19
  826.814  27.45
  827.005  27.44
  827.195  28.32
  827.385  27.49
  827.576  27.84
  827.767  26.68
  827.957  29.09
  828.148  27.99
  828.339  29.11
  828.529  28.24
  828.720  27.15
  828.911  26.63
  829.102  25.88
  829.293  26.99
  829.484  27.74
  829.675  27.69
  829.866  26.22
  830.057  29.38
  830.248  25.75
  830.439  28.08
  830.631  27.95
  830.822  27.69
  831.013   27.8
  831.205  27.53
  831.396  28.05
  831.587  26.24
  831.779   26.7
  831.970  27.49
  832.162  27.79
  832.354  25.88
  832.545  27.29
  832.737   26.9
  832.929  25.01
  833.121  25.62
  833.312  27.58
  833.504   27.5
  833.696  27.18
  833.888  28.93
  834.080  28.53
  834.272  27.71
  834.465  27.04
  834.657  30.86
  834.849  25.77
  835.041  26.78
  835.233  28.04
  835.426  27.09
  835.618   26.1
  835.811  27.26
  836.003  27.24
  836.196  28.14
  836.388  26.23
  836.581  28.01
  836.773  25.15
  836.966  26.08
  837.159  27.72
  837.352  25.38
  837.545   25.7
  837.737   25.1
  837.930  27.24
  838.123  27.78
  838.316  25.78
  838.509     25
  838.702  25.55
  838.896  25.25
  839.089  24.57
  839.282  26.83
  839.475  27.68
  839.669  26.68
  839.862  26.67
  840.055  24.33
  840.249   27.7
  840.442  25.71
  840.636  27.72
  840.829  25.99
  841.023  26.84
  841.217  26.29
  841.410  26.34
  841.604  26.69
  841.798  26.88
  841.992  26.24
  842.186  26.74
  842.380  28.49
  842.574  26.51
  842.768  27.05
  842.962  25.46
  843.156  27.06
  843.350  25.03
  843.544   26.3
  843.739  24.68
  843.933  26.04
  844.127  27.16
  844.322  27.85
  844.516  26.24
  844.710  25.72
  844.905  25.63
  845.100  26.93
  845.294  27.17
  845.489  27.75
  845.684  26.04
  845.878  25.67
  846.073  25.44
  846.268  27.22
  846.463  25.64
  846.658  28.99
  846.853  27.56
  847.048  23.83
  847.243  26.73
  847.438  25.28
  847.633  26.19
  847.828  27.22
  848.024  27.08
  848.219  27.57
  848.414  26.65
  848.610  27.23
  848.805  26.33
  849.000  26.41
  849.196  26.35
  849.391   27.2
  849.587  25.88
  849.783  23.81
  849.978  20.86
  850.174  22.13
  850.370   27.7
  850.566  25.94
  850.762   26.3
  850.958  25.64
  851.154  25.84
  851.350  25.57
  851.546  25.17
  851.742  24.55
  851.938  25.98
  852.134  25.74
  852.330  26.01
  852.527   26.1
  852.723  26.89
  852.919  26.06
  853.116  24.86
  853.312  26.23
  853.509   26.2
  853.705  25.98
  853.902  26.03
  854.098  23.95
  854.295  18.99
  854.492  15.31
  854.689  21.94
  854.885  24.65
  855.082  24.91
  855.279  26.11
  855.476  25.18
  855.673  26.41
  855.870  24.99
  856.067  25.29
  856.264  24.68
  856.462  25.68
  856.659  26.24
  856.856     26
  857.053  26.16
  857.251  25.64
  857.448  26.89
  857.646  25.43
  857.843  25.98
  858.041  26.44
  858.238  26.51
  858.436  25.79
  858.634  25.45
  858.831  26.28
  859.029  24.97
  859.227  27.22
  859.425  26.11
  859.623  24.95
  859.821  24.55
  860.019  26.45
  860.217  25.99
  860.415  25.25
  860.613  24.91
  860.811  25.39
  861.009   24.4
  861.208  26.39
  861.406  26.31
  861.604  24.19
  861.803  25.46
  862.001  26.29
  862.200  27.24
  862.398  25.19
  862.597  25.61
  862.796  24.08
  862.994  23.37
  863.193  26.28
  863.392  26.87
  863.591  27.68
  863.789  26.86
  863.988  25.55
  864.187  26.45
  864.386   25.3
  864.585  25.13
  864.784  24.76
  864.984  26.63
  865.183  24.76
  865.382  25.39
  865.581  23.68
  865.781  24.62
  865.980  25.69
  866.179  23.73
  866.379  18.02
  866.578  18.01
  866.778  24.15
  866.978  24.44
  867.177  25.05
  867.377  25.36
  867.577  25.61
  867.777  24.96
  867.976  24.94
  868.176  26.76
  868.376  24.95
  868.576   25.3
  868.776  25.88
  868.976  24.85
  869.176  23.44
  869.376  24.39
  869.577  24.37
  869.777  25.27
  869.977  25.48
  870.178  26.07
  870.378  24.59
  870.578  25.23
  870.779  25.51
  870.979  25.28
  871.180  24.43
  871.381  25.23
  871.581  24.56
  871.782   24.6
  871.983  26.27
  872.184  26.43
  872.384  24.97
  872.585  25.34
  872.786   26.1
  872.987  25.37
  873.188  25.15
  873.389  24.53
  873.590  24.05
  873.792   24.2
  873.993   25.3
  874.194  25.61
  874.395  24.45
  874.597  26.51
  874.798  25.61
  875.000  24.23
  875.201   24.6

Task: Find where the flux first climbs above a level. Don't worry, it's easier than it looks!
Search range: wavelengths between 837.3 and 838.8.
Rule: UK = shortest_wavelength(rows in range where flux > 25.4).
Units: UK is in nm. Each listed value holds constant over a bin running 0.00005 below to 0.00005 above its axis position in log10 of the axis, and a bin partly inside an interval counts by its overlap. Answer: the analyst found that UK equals 837.545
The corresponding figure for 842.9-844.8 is 842.962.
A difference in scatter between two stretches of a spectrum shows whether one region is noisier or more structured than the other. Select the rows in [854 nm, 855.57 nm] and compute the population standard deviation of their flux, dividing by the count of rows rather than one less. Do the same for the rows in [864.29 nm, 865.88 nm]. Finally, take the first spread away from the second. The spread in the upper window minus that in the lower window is -2.7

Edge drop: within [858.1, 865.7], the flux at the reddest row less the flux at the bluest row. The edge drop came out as -2.8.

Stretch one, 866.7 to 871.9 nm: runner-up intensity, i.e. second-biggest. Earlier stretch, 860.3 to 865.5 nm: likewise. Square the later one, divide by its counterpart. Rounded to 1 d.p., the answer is 25.0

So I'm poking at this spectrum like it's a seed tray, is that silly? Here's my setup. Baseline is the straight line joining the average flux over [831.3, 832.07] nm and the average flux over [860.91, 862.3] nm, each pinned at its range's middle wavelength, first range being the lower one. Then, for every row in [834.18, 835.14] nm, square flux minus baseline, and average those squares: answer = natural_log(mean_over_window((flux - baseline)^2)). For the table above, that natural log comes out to 1.2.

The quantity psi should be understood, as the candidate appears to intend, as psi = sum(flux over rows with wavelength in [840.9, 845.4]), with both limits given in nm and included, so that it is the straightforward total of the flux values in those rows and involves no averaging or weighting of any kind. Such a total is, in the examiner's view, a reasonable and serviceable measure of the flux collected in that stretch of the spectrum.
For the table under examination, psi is 609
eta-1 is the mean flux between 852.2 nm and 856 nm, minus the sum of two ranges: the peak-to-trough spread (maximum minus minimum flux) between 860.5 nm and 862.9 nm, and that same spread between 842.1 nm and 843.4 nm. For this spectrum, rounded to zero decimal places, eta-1 18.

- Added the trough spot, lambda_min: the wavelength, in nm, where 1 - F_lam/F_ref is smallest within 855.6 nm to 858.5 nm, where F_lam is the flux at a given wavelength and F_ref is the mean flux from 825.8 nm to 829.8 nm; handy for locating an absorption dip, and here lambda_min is 857.448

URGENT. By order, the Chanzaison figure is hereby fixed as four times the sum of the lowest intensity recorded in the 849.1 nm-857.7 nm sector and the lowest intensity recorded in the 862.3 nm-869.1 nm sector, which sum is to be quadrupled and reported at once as 133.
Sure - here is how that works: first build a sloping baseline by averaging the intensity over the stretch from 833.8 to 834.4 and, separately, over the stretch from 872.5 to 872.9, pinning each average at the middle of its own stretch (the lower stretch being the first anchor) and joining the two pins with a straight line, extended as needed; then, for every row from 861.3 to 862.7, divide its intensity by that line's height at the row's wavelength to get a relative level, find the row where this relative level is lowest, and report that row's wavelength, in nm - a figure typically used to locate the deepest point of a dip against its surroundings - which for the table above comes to 861.604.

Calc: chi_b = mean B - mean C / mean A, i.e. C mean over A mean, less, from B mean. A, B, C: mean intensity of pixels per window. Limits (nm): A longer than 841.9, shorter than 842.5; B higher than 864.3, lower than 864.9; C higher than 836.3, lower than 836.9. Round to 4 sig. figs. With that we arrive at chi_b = 24.09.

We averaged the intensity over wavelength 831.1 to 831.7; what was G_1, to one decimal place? 27.3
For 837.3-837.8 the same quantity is 25.4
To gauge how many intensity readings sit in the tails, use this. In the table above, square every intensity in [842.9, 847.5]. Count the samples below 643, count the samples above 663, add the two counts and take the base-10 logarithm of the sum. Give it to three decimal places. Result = 1.255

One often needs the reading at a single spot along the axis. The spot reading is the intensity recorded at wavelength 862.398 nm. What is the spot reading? 25.19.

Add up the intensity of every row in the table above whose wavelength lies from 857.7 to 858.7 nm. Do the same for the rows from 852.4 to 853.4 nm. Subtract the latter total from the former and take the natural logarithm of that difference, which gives -3.5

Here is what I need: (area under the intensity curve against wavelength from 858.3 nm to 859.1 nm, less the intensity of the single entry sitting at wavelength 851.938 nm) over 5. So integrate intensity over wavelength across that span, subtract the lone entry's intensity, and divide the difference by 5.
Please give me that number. -1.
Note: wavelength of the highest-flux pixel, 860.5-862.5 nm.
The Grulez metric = 862.200 nm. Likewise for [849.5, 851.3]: 850.370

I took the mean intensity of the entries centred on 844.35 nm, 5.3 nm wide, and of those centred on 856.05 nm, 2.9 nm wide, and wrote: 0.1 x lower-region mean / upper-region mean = 0.105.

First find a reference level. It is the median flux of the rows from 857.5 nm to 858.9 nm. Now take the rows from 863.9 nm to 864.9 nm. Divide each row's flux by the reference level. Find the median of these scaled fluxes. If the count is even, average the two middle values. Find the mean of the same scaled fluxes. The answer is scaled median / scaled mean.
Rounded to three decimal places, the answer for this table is 0.995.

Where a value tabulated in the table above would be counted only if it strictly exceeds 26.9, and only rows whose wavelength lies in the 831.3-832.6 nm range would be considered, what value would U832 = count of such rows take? 4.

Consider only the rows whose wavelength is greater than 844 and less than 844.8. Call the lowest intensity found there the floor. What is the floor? 25.72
